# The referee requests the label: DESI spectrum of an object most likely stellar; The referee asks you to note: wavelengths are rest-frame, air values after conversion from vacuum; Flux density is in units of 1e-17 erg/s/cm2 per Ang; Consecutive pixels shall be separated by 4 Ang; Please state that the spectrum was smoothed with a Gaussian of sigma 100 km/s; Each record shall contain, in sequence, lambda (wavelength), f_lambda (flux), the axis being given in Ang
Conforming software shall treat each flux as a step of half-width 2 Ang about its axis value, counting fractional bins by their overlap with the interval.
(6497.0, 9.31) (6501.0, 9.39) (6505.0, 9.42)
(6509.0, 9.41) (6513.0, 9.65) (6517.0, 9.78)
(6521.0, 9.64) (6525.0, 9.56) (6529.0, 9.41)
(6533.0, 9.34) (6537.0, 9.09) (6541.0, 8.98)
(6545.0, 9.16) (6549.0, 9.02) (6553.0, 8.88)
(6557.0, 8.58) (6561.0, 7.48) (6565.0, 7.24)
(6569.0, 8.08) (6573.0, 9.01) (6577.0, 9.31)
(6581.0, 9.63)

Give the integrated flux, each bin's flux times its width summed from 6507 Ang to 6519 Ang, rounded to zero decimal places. 115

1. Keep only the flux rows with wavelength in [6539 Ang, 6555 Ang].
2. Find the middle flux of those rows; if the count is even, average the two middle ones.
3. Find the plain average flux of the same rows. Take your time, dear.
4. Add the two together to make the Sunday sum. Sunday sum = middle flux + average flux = 18.0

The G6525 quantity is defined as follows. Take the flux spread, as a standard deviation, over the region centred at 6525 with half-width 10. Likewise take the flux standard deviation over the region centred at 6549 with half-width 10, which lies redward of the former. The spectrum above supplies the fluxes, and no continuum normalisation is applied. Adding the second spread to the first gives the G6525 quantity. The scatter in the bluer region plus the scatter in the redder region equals 0.4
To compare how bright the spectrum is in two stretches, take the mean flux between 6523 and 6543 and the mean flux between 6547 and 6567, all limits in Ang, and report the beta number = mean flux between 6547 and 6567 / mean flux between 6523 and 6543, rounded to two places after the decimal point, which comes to 0.89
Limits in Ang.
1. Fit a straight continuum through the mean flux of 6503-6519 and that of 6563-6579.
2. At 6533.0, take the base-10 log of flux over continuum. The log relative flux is 0.0093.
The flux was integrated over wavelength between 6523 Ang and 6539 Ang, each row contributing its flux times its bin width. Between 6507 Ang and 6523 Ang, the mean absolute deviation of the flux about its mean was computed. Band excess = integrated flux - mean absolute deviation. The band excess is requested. 149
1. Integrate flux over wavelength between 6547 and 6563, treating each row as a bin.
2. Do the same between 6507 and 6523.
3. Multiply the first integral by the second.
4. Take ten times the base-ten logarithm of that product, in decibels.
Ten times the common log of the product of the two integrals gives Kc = 43.20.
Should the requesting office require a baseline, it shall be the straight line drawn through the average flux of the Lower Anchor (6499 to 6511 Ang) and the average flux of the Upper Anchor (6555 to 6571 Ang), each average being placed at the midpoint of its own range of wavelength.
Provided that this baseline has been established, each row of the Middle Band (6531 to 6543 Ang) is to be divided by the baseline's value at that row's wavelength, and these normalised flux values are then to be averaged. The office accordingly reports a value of 1.069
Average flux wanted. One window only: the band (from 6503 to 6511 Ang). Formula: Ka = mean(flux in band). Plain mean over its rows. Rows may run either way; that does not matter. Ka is 9.4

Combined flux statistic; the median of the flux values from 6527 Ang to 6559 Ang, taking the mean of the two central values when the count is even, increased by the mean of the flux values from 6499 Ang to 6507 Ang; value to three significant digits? 18.5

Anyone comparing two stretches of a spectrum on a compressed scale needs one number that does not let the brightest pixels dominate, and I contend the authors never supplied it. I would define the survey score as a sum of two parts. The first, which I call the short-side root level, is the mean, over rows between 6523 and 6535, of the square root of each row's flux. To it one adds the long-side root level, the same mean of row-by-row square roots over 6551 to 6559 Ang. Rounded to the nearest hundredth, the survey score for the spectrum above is 6.03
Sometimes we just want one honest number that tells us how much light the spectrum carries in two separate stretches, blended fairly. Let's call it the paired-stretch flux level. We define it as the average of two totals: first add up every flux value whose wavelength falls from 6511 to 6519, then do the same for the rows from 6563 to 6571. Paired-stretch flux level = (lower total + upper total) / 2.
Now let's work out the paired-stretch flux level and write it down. 17.4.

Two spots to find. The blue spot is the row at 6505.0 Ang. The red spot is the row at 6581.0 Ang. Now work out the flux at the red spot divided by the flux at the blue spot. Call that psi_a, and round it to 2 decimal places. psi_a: 1.02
